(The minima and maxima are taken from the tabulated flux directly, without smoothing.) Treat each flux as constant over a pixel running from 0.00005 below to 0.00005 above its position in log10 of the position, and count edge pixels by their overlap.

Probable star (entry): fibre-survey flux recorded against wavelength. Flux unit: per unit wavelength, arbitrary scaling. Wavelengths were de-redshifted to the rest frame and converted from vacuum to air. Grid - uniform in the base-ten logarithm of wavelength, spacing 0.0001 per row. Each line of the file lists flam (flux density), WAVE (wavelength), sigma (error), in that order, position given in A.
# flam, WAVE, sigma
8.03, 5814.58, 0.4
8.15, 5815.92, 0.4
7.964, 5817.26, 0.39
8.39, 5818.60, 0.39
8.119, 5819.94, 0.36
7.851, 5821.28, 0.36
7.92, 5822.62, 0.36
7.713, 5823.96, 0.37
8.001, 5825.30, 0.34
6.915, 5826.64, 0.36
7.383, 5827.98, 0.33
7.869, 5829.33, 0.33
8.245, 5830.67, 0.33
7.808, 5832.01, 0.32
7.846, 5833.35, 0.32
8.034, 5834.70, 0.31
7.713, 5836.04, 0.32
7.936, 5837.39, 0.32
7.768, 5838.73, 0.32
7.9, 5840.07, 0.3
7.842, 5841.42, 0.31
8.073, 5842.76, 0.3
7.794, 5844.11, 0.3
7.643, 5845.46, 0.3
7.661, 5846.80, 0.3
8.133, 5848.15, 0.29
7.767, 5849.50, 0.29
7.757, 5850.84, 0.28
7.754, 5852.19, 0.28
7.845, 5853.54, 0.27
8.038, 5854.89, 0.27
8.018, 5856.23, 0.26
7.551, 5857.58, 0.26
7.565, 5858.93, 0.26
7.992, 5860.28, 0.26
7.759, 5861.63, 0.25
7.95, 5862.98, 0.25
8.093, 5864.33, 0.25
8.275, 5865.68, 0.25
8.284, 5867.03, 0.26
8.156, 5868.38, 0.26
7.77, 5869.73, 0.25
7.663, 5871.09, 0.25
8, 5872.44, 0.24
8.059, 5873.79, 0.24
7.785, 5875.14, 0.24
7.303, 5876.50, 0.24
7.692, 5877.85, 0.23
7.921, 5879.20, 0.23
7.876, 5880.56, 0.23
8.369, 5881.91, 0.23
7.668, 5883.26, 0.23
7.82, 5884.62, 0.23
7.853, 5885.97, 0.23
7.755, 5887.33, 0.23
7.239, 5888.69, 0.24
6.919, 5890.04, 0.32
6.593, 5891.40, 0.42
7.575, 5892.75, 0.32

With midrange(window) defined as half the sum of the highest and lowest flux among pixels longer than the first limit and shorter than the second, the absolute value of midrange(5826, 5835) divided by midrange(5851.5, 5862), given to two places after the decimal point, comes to 0.97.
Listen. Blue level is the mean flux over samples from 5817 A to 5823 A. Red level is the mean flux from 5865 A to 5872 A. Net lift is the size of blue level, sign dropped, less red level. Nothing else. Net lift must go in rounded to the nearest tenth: 0.0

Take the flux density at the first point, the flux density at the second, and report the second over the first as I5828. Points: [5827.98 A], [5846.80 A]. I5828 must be 1.04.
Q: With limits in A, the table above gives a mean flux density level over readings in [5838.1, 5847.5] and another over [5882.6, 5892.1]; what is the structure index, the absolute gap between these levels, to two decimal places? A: 0.40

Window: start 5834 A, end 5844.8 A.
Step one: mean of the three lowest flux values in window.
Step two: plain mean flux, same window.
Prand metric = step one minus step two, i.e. -0.12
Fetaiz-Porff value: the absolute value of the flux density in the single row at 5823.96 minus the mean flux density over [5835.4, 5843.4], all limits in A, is 0.16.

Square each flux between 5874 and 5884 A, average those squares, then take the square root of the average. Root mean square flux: 7.81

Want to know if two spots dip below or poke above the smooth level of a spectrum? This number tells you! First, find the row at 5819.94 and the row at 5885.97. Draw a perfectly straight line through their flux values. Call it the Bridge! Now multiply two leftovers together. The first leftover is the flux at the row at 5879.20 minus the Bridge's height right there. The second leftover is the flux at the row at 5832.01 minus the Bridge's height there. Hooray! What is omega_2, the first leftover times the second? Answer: -0.01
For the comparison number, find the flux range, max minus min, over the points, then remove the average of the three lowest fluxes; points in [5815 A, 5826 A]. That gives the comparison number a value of -7.2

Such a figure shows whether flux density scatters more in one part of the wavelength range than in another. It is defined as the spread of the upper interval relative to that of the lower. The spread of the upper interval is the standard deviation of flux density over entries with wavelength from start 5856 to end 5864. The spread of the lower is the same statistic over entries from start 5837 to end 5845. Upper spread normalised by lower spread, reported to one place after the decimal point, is 1.9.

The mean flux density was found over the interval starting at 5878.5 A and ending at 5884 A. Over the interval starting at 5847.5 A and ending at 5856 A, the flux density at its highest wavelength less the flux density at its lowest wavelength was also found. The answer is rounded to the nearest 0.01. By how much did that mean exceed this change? 8.05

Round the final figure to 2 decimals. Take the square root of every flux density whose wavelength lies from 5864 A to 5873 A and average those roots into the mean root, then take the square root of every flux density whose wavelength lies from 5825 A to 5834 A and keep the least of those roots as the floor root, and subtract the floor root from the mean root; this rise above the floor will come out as 0.20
